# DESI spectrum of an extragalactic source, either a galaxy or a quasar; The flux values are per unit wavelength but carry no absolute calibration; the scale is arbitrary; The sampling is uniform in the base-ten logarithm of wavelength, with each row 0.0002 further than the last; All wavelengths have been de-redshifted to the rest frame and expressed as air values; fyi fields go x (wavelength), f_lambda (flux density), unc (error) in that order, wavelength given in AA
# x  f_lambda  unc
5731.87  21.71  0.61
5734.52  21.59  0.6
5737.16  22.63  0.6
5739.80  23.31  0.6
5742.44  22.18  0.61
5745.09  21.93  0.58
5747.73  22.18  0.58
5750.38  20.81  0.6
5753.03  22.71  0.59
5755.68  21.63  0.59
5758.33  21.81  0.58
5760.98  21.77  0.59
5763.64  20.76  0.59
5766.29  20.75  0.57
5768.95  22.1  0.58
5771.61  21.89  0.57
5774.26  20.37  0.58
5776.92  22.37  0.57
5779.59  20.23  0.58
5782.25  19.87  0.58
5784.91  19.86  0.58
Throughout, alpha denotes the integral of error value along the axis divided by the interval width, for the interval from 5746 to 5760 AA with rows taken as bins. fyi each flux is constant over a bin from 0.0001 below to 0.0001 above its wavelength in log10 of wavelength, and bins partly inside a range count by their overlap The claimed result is 0.588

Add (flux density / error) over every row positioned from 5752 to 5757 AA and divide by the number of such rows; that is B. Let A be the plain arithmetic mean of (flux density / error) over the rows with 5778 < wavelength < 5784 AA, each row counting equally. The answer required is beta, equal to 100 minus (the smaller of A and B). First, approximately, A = 34.6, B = 37.6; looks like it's 65.4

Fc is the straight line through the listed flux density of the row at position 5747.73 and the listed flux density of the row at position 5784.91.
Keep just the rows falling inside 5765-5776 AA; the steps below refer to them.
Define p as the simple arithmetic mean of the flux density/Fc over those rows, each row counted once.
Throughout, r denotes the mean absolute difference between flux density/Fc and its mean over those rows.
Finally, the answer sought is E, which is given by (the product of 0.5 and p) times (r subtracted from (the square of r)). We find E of -0.017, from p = 1.024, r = 0.035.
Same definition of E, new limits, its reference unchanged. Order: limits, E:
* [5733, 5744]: -0.011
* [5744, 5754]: -0.014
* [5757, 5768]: -0.008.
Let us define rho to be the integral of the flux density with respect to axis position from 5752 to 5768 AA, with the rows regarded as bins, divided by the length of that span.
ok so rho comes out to 21.6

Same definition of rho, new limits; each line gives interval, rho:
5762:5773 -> 21.4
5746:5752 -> 21.6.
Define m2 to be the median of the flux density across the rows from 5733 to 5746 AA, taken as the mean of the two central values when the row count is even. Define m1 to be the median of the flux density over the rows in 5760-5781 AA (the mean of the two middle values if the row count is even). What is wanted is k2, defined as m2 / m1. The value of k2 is 1.04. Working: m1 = 21.3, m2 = 22.2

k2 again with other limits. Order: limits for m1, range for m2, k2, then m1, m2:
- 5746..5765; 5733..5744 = 1.03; 21.8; 22.4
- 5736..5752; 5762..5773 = 0.96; 22.2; 21.3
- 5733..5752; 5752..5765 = 0.98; 22.2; 21.8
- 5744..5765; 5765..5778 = 1.00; 21.8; 21.9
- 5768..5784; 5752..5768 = 1.03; 21.1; 21.7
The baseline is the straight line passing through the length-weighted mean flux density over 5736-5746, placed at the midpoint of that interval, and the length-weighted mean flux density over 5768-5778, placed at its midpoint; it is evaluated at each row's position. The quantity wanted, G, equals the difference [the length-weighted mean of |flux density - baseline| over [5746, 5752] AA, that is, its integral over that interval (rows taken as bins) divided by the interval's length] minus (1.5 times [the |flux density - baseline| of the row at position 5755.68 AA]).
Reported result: 0.0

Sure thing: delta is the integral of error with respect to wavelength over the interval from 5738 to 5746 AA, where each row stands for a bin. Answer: 4.78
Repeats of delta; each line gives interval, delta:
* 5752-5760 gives 4.70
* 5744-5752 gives 4.70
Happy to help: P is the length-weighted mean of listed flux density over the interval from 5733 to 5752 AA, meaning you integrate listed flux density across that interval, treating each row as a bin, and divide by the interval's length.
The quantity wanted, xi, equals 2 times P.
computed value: 44.2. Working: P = 22.1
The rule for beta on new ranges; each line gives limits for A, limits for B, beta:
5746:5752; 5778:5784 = 65.4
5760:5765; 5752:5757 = 64.0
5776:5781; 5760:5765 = 64.0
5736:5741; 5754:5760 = 62.9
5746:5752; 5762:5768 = 64.2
